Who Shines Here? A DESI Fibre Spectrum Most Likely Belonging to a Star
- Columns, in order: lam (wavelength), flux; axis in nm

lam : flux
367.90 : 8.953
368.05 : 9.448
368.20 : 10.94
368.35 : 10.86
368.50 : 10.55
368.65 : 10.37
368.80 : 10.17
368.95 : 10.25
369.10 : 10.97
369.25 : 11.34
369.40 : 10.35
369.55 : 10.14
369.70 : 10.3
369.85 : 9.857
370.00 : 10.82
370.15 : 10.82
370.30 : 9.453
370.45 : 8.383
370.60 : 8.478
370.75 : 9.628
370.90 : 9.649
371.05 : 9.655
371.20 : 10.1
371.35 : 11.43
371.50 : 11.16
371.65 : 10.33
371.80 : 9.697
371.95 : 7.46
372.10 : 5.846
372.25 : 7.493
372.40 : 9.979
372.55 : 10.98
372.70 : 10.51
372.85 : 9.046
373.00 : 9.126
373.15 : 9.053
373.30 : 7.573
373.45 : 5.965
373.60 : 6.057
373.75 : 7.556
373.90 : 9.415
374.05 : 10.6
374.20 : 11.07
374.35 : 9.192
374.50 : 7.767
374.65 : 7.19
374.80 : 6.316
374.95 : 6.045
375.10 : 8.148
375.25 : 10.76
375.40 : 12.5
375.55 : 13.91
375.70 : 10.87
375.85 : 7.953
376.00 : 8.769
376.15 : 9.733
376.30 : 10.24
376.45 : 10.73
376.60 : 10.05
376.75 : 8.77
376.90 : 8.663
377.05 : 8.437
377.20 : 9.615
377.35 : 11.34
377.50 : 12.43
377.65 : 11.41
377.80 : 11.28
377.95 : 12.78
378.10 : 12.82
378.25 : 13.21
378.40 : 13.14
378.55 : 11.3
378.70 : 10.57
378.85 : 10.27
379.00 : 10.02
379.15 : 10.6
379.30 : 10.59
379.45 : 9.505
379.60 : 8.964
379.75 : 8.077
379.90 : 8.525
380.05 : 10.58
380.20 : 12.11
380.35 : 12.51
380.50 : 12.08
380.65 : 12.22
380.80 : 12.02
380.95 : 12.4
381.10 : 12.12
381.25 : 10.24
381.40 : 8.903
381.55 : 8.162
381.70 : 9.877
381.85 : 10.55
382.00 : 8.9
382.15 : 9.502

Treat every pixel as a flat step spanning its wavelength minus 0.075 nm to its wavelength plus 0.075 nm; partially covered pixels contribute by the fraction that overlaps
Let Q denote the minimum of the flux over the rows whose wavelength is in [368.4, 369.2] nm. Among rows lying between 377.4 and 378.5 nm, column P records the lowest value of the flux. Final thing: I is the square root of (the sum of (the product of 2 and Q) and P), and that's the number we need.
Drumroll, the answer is 5.6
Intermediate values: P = 11.28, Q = 10.17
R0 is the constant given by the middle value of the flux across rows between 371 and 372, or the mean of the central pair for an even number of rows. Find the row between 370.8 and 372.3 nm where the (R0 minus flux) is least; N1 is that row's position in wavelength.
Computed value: 371.35 nm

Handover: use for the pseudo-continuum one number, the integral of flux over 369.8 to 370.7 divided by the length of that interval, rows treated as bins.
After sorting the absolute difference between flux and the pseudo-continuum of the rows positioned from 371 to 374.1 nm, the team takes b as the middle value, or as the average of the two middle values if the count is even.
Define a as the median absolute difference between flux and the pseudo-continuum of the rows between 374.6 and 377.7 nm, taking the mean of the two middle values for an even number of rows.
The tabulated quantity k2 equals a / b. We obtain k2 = 1.3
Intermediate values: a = 1.24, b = 0.97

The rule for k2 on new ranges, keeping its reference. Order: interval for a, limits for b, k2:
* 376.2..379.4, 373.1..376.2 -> 0.7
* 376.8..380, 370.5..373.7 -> 1.4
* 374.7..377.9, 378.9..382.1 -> 1.3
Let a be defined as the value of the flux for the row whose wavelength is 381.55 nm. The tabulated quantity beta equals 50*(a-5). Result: 158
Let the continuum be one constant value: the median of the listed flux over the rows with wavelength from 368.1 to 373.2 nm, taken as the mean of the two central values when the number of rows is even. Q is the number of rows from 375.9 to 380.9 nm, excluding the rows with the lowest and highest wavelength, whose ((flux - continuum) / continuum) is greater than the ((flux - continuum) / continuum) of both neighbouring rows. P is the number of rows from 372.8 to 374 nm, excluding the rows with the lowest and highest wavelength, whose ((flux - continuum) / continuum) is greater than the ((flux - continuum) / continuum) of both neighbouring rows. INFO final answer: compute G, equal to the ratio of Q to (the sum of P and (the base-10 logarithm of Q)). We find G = 3.37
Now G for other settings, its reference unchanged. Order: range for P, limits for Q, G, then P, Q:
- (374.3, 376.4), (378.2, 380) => 1.00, 1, 1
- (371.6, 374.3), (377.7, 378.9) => 0.50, 2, 1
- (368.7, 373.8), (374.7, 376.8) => 0.38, 5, 2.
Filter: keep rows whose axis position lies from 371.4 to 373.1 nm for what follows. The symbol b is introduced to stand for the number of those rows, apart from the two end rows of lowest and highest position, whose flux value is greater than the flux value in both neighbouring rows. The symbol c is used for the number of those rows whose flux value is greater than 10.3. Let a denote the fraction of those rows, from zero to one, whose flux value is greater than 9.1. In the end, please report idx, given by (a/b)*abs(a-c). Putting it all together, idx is 2.1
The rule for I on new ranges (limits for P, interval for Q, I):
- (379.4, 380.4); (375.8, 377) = 4.9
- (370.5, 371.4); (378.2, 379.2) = 5.3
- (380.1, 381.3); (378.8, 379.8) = 5.1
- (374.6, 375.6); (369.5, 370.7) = 4.8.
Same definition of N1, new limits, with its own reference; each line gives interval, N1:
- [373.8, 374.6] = 374.20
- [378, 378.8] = 378.25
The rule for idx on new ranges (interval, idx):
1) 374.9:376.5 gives 2.8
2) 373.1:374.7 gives 0.6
